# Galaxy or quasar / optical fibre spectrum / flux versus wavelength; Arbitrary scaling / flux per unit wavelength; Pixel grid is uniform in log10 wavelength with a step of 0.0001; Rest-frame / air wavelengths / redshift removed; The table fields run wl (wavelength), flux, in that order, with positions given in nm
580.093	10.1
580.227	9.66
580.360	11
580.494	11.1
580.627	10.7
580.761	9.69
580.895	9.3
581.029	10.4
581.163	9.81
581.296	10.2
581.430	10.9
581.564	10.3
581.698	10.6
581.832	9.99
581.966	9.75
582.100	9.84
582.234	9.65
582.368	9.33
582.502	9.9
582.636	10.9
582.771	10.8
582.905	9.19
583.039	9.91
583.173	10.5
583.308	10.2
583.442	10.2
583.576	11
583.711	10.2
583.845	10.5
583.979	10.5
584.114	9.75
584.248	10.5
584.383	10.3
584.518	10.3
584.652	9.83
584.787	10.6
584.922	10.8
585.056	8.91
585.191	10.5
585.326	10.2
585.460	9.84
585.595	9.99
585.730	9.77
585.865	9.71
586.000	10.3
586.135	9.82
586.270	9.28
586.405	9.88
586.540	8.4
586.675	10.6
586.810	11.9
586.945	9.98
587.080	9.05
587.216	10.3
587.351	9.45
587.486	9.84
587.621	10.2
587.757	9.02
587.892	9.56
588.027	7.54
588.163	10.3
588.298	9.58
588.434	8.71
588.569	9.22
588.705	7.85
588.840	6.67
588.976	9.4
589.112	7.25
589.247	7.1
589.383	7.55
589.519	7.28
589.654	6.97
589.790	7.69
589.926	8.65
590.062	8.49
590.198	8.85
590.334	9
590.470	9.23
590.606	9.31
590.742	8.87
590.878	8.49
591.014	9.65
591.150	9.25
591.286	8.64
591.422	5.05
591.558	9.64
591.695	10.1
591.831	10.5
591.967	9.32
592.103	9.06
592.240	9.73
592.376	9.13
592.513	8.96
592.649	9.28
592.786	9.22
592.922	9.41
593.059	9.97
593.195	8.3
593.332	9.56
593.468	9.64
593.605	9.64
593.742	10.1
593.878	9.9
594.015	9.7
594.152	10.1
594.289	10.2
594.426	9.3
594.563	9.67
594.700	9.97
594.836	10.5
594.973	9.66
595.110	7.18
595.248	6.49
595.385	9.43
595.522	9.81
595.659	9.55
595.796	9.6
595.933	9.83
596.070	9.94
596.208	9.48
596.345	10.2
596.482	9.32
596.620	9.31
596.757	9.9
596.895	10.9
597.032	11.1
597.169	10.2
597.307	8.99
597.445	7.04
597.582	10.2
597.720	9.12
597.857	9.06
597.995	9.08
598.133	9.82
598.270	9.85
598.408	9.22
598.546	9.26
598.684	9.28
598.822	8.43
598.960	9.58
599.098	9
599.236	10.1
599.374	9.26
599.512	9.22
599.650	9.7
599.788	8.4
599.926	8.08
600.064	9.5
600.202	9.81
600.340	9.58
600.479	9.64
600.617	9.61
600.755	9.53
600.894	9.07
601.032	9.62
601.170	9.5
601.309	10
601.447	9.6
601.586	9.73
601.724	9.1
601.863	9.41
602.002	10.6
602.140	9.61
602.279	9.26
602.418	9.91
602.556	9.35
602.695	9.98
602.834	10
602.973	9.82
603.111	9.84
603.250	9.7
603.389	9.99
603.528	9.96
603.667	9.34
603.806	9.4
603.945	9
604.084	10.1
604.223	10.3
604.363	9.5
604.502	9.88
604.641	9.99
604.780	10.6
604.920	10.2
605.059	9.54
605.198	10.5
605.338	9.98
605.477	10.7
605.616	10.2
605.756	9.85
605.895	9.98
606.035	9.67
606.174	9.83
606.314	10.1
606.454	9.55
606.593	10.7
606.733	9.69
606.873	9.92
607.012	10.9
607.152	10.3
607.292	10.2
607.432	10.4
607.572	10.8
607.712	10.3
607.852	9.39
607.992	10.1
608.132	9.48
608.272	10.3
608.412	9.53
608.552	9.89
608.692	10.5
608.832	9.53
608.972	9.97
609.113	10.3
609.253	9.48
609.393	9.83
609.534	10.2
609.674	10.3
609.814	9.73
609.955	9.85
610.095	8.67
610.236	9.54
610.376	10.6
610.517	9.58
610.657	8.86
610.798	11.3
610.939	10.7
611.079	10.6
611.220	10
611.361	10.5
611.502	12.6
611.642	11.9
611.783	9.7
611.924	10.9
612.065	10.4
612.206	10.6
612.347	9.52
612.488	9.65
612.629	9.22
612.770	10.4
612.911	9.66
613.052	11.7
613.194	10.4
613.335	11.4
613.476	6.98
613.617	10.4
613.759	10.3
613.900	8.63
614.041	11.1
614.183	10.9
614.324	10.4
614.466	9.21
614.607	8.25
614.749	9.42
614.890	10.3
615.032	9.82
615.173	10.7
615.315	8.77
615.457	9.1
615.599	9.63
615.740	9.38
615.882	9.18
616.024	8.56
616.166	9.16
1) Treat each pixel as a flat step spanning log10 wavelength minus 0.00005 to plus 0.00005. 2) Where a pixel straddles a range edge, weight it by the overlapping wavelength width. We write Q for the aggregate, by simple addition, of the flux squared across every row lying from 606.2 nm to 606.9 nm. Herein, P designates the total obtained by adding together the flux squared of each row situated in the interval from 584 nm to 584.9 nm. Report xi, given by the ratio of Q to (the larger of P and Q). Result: 0.80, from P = 626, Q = 500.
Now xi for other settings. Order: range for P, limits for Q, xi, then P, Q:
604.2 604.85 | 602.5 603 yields 0.76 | 506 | 383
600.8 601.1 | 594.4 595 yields 1.00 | 175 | 483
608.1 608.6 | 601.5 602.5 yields 1.00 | 385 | 655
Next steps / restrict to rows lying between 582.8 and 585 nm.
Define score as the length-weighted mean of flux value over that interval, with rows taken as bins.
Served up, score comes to 10.3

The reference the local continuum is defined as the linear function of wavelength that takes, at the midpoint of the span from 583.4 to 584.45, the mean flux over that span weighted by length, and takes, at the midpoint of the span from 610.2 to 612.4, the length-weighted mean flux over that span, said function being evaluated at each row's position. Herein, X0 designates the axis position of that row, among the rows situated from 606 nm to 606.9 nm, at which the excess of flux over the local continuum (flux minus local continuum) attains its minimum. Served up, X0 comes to 606.454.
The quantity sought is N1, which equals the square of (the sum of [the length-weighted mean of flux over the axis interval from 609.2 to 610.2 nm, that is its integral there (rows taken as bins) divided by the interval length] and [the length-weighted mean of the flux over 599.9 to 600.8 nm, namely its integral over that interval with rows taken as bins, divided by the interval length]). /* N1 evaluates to 368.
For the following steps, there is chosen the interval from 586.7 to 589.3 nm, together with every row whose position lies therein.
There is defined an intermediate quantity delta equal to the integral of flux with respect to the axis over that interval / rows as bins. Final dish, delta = 23.8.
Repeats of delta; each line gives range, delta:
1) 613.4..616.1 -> 25.7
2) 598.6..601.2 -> 24.2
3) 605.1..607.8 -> 27.5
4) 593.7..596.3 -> 24.7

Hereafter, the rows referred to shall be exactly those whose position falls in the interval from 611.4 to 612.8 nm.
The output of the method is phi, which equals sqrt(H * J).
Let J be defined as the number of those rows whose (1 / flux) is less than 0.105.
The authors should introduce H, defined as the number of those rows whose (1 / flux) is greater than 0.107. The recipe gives 2.8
